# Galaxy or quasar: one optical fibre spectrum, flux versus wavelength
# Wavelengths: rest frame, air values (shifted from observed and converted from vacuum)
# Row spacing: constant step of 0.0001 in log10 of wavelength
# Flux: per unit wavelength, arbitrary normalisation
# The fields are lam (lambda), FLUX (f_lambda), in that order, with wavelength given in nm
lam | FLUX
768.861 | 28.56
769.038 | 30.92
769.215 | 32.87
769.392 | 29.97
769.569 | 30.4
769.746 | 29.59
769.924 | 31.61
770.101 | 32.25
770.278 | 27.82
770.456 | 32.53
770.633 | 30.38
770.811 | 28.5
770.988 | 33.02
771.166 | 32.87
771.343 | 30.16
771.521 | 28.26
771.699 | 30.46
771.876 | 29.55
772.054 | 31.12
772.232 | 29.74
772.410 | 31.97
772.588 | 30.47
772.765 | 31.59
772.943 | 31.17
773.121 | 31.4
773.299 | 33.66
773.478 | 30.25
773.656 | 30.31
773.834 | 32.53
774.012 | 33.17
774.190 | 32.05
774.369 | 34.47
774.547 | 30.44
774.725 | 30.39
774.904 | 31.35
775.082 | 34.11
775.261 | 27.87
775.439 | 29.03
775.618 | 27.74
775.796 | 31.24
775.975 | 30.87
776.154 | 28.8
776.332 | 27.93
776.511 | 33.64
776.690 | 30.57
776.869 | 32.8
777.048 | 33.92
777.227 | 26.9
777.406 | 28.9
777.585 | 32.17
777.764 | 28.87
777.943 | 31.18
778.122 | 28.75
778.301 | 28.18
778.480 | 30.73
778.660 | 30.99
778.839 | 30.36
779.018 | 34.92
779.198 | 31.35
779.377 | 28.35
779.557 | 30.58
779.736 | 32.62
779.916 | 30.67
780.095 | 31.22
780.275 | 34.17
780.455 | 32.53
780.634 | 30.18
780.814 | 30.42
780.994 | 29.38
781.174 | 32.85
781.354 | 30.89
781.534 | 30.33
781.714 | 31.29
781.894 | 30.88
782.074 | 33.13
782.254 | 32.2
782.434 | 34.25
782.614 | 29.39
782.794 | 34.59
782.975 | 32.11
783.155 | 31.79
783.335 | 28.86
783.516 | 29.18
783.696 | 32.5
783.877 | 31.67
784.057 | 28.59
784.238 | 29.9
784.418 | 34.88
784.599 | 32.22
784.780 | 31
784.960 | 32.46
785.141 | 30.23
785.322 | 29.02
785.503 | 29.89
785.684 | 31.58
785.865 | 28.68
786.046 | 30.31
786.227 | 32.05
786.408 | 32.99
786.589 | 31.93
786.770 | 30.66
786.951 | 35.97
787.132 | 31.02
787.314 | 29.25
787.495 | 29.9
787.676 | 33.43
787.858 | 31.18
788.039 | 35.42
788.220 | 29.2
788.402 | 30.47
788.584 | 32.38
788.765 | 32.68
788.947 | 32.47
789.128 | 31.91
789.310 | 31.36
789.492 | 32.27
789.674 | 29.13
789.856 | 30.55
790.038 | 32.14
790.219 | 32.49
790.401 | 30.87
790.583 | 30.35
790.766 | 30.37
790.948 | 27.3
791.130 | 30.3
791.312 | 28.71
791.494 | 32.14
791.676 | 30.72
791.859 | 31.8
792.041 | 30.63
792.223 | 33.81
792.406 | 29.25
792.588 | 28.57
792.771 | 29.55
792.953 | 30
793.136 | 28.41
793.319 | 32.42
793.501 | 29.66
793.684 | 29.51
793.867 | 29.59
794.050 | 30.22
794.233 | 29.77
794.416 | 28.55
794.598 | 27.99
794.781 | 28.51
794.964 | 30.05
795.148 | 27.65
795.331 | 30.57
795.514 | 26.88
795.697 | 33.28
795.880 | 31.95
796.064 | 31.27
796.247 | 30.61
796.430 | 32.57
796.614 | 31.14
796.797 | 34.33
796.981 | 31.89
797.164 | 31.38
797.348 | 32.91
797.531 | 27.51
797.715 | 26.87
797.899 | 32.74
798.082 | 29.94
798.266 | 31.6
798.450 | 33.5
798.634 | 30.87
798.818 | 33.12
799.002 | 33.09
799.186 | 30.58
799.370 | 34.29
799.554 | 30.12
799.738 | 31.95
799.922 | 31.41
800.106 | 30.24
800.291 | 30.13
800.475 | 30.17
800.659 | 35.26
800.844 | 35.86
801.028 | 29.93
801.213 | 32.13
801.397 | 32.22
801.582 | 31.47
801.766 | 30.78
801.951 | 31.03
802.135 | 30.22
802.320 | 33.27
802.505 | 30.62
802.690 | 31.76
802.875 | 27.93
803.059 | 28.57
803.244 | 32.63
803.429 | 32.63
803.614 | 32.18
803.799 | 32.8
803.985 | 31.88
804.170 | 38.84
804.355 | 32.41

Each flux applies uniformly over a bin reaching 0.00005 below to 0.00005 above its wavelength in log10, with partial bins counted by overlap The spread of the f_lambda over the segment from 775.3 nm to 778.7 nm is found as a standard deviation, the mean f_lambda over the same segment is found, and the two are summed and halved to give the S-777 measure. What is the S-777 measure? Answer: 16.1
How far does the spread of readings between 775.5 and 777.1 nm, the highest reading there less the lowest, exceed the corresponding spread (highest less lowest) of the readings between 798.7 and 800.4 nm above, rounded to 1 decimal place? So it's 2.0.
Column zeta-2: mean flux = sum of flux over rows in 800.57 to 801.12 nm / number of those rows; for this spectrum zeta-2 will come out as 33.7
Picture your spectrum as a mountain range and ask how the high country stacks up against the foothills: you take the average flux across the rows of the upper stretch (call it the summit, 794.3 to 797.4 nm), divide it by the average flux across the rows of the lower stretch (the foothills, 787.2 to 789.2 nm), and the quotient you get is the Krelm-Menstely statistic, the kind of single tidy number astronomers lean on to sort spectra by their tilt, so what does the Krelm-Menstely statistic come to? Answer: 0.97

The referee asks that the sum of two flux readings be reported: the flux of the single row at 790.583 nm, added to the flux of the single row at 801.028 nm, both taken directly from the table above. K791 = 60.3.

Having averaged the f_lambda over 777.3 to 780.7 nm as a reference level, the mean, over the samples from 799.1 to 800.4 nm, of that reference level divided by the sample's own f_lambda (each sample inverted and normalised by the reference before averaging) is 0.99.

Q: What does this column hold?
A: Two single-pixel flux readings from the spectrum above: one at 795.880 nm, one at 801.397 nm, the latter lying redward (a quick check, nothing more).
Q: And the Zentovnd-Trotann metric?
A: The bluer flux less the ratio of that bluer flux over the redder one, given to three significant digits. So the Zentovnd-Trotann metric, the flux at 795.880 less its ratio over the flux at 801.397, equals 31.0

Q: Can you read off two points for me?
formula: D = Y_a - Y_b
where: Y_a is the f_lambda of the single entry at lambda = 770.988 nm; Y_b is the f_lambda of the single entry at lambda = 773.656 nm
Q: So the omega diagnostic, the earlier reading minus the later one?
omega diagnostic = 3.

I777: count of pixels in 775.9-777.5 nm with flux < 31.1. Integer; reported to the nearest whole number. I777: 6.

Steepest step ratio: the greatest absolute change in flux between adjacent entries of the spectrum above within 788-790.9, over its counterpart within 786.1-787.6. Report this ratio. 1.2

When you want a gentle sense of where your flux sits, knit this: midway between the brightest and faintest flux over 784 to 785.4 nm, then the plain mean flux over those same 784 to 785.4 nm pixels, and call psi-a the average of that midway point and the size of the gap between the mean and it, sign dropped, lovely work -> 16.2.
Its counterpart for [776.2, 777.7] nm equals 15.4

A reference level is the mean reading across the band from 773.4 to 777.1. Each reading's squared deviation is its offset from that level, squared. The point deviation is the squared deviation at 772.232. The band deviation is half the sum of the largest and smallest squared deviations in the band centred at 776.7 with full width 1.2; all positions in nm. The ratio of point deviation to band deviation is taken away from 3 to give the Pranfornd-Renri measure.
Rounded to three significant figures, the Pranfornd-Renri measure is 2.79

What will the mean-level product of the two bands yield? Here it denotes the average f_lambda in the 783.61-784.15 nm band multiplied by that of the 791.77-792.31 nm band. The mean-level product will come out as 992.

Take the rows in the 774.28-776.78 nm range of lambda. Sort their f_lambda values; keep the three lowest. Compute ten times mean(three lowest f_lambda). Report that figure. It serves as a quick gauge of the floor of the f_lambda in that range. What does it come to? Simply 278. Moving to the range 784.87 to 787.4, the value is 290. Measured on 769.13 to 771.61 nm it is 282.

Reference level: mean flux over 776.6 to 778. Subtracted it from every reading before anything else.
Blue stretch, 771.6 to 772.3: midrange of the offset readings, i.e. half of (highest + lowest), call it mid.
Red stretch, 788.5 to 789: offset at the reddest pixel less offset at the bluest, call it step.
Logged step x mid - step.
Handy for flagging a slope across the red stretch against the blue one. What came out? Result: -0.12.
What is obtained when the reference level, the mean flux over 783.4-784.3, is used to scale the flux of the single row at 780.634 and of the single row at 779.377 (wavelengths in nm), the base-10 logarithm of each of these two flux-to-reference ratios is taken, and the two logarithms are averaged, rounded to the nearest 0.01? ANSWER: -0.02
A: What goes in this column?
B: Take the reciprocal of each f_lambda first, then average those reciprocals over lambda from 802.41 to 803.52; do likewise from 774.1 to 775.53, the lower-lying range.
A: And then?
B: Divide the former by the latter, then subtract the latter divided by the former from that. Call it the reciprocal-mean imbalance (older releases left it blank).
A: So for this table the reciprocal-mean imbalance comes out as 0.032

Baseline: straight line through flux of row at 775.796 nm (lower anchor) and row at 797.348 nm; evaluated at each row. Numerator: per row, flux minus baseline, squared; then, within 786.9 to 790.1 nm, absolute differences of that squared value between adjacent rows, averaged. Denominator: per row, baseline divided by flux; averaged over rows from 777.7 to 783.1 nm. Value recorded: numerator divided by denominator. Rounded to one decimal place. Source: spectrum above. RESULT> 4.1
